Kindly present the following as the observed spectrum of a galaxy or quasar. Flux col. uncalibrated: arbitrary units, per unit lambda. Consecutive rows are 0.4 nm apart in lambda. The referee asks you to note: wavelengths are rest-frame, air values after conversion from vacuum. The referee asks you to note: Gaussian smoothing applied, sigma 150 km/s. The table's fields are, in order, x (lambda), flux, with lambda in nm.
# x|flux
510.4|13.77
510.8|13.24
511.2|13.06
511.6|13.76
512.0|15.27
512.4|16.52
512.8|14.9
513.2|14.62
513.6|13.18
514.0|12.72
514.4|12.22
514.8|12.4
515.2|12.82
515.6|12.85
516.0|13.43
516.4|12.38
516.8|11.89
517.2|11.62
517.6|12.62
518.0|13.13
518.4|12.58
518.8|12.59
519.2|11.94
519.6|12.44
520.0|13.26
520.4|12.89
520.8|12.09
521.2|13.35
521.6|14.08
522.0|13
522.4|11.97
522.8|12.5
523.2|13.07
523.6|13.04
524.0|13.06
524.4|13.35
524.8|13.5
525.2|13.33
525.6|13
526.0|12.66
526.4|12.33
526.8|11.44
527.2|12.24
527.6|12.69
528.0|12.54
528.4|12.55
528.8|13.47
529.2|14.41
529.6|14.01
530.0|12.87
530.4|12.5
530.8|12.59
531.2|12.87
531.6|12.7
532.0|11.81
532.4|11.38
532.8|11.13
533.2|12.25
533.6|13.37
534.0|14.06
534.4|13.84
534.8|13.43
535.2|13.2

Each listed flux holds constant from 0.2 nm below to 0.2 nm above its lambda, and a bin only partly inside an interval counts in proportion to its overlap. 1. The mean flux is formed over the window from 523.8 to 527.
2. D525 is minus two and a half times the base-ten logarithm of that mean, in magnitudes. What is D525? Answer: -2.77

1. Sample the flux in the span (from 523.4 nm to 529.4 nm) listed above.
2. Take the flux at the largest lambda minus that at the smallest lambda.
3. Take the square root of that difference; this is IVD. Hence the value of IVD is 1.2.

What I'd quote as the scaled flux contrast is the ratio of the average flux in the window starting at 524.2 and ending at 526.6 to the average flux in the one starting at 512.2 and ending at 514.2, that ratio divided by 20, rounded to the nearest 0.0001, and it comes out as 0.0453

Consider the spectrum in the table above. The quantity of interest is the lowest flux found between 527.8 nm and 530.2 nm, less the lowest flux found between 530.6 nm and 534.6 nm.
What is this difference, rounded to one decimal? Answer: 1.4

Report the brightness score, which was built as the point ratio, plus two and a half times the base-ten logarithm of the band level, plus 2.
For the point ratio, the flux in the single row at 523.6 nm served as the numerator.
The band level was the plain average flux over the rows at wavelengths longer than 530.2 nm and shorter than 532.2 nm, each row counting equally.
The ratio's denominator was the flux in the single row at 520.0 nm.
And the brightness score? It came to 5.73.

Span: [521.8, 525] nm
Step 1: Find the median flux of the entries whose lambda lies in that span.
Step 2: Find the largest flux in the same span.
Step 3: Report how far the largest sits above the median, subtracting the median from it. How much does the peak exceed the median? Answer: 0.45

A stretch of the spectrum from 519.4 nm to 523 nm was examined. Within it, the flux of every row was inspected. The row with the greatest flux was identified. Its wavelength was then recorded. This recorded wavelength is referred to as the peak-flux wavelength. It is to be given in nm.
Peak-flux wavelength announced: 521.6 nm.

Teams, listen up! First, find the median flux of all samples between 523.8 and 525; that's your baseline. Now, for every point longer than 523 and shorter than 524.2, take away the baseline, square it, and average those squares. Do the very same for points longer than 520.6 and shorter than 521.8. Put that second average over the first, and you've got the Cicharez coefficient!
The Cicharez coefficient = 8.2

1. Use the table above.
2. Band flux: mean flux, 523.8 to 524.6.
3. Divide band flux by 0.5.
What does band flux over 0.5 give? 26.4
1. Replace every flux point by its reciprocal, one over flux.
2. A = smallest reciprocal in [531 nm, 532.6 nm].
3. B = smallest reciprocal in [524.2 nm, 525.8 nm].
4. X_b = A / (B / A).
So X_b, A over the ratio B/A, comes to 0.0815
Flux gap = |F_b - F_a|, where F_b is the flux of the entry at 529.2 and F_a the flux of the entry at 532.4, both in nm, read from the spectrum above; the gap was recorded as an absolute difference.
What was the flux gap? 3.0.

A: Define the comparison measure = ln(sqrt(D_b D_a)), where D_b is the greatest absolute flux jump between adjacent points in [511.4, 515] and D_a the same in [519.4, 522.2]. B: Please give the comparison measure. 0.4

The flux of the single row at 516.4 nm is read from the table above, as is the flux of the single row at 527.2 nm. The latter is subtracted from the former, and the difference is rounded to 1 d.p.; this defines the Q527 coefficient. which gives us 0.1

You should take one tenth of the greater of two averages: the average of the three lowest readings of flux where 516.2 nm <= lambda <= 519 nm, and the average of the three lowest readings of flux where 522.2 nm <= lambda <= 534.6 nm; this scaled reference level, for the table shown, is 1.20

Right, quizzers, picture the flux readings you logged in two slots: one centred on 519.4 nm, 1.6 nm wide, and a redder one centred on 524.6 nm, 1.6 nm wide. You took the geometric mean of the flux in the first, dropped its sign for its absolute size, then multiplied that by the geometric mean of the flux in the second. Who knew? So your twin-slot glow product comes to 167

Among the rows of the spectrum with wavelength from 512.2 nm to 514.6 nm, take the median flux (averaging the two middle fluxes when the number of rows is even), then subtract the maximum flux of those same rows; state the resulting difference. -2.6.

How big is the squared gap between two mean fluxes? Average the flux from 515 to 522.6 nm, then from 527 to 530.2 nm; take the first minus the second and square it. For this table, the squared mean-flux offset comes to 0.17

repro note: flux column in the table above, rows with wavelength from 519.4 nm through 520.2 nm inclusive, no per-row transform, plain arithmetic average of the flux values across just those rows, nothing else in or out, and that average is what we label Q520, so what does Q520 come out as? 12.85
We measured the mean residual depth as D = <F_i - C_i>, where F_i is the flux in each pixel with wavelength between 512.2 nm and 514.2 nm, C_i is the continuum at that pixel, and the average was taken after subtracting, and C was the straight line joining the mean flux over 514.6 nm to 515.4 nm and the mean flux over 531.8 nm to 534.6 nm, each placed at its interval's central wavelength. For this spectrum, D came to 1.8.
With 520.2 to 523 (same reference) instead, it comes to 0.3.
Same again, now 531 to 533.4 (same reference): -0.5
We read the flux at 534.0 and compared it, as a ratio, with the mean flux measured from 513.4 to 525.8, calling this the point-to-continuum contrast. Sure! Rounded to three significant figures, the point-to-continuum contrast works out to 1.10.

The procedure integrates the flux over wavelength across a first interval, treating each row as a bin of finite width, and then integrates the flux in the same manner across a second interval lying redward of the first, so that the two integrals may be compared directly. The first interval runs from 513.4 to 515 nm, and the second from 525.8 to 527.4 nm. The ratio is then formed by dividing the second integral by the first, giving 0.963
